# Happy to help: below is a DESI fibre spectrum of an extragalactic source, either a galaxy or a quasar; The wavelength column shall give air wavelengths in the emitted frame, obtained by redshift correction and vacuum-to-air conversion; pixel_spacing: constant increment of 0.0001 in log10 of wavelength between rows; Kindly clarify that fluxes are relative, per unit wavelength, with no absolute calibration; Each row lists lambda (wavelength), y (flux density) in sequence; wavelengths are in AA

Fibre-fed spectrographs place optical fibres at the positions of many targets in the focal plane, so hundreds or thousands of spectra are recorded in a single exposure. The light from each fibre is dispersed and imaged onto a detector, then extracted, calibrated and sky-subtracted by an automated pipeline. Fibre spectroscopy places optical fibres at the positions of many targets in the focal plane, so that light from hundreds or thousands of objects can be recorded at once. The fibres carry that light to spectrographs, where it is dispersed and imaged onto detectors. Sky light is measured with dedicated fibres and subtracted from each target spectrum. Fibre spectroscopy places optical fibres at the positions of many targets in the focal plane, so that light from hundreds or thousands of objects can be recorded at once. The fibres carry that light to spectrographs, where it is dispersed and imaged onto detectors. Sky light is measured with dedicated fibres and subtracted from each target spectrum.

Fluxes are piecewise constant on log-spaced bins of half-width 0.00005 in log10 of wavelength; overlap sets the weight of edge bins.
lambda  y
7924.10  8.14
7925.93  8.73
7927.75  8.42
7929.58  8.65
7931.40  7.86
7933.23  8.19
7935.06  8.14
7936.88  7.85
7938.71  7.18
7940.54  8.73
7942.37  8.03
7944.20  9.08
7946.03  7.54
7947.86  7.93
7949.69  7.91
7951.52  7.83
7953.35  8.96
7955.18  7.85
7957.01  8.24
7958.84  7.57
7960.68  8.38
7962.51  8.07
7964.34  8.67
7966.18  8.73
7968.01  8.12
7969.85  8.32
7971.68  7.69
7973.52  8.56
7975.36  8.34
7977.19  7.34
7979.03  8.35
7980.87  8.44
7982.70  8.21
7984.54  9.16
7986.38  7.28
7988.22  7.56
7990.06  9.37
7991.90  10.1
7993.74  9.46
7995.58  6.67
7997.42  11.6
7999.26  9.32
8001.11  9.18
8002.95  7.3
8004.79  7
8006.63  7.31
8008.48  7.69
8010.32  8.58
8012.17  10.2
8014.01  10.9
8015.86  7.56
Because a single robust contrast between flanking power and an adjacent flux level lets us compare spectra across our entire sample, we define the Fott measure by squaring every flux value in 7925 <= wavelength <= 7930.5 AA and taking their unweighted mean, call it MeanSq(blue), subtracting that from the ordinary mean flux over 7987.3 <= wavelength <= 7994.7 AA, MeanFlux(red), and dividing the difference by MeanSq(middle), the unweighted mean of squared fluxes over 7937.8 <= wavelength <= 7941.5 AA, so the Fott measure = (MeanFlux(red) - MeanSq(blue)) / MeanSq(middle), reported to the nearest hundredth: -1.02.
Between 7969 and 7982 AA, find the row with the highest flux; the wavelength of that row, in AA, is 7973.52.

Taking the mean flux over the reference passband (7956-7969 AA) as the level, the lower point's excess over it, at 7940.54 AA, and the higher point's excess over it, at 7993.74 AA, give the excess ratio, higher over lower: 2.5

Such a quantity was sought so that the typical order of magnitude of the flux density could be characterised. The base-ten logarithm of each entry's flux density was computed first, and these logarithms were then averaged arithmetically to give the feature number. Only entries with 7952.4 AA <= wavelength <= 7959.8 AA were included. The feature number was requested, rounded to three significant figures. 0.911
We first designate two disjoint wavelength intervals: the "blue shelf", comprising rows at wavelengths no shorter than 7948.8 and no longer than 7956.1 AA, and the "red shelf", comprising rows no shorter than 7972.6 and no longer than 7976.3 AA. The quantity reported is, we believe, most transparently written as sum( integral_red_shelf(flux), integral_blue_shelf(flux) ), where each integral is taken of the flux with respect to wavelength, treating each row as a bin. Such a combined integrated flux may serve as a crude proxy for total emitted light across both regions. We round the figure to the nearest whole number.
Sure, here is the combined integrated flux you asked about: 91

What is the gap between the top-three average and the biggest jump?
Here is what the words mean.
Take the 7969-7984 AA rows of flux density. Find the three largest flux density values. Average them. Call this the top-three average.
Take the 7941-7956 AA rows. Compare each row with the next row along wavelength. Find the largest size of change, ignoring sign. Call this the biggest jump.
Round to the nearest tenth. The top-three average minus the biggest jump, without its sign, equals 6.9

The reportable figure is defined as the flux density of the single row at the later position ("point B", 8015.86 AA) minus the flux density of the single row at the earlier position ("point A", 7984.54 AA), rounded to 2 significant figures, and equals -1.6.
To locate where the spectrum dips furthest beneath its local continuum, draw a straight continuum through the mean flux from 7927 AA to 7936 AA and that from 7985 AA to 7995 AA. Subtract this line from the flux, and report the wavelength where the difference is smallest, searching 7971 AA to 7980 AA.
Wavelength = 7977.19 AA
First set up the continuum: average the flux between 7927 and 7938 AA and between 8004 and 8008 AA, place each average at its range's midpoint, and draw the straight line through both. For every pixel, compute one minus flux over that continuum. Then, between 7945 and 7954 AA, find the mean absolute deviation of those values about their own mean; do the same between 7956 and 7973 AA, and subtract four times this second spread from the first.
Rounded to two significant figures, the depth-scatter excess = -0.11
